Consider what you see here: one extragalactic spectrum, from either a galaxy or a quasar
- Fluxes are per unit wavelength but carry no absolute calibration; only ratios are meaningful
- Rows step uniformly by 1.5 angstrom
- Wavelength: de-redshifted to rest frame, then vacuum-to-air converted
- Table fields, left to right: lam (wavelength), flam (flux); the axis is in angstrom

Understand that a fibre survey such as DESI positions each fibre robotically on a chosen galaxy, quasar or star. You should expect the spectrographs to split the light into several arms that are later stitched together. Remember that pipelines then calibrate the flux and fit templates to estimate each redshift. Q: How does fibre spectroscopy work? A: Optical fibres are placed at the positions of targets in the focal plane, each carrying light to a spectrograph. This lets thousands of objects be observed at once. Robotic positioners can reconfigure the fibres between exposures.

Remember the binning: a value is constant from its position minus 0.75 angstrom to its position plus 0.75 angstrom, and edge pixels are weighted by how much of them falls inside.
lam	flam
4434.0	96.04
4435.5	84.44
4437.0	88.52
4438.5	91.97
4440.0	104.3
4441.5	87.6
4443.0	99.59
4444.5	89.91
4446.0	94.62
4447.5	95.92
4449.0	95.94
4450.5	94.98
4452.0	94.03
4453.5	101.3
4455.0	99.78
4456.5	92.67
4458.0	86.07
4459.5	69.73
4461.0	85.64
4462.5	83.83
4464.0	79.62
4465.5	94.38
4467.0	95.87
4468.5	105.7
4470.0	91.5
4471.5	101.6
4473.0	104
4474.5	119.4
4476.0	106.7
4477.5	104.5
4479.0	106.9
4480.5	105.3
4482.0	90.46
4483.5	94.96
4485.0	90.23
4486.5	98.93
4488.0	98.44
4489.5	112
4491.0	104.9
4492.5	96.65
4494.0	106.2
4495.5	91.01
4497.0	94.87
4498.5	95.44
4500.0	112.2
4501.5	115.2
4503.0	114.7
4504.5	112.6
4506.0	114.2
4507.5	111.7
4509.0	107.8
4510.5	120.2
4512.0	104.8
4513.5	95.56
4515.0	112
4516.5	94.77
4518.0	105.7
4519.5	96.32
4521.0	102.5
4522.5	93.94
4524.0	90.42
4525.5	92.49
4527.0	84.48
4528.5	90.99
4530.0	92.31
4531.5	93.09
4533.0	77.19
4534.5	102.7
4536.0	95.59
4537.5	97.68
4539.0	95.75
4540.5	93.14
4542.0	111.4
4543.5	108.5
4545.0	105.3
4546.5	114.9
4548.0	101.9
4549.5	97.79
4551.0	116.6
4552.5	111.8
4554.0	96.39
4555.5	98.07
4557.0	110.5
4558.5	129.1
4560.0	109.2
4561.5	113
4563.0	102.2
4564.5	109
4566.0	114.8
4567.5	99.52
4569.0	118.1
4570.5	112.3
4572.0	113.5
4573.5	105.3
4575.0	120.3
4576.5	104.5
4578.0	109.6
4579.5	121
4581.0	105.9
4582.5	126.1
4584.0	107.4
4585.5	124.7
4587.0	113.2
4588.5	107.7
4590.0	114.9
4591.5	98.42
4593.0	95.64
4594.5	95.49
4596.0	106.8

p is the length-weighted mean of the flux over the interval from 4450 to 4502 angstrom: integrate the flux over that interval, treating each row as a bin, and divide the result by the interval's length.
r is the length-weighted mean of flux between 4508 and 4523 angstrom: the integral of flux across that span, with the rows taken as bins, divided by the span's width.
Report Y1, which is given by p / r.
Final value 0.94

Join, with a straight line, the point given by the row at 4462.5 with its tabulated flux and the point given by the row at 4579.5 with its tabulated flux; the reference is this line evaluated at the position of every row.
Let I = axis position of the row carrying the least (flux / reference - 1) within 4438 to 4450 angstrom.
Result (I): 4441.5 angstrom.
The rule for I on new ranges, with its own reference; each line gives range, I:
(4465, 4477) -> 4470.0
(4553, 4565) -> 4554.0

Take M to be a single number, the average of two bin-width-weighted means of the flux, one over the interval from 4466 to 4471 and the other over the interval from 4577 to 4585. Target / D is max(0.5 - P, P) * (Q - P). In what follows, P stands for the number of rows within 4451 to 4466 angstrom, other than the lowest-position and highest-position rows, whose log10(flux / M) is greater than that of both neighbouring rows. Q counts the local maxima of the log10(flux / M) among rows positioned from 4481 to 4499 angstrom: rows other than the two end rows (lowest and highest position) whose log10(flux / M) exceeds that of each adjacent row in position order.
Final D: 4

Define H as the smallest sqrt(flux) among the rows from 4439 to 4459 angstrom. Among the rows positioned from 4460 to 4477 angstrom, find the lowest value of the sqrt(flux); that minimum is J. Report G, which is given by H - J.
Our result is 0.4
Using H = 9.3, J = 8.92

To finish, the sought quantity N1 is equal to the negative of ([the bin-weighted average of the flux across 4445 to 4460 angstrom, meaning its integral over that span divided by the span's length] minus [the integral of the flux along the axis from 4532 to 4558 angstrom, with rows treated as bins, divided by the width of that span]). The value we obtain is 9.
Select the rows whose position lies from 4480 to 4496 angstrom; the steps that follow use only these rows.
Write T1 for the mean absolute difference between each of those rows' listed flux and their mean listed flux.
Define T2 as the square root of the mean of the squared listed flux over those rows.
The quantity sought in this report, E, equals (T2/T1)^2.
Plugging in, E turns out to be 284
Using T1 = 5.9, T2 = 99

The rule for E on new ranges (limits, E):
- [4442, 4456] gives 1308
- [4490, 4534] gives 122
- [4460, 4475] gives 110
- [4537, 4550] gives 268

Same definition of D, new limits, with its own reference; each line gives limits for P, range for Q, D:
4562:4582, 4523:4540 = -5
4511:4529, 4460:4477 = -8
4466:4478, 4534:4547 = 0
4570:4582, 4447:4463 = 0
